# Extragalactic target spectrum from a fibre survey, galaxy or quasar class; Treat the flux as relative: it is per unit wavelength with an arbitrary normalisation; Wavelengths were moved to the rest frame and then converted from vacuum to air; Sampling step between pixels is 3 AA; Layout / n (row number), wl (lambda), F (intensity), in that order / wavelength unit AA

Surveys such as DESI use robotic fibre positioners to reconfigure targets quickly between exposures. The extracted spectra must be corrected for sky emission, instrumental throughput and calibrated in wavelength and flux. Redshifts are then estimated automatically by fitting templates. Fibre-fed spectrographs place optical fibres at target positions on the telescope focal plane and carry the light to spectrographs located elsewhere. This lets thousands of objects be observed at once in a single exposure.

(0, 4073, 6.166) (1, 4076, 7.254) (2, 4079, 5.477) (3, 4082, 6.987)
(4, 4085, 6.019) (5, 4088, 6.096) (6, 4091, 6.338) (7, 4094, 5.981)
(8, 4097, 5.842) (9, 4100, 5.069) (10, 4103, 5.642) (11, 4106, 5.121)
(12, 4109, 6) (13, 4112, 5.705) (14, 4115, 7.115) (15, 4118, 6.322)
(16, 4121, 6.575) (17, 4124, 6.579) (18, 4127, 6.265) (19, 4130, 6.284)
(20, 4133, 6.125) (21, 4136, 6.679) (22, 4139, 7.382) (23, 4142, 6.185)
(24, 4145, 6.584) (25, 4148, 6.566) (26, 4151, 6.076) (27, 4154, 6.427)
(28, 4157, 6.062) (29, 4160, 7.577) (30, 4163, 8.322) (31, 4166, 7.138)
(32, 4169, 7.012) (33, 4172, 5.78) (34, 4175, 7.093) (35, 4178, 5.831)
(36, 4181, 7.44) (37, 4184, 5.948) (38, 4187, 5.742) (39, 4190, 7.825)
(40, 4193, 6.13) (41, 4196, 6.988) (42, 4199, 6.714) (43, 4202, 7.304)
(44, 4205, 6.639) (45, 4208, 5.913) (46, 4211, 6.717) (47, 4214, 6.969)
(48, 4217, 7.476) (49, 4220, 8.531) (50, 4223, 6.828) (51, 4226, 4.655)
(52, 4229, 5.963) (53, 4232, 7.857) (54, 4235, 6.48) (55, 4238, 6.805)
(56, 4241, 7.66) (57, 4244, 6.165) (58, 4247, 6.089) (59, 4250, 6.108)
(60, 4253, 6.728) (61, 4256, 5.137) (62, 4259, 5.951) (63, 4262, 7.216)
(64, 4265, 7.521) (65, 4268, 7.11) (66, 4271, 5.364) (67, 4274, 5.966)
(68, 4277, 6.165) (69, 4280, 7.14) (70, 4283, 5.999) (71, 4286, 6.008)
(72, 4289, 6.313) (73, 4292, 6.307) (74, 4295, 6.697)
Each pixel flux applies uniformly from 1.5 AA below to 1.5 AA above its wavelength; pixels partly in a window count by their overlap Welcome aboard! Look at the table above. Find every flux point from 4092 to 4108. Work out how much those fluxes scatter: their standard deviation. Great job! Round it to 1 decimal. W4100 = 0.4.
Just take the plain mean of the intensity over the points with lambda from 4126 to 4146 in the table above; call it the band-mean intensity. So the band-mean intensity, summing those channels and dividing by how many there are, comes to 6.50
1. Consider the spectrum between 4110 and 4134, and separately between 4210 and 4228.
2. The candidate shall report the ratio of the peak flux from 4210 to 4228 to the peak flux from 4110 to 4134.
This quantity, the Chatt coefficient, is 1.20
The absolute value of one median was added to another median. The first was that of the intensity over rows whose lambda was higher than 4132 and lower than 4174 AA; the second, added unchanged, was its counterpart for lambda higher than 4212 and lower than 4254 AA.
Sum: 13.3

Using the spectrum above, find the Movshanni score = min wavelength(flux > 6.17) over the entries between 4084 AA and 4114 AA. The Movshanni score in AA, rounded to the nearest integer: 4091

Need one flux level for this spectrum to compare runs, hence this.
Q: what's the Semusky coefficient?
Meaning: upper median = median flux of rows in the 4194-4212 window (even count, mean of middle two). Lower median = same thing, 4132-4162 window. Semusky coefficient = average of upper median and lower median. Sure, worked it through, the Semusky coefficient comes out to 6.61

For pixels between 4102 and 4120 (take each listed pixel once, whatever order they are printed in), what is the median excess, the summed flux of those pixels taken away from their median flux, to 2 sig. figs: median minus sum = -30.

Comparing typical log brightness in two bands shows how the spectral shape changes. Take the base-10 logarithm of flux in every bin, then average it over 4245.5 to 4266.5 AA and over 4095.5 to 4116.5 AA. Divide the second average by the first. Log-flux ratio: 0.95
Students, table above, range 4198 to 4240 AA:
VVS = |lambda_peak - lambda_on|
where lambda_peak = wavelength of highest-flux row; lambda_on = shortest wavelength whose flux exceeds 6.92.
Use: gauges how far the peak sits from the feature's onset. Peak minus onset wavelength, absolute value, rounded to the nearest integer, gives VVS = 18 AA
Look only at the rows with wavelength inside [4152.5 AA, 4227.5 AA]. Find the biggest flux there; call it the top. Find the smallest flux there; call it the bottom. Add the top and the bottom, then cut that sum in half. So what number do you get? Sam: 6.59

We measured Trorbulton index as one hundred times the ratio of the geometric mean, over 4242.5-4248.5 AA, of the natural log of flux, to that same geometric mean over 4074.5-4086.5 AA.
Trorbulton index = 98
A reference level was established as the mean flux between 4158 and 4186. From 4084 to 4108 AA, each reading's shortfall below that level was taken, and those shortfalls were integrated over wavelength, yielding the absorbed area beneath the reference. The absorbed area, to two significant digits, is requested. 27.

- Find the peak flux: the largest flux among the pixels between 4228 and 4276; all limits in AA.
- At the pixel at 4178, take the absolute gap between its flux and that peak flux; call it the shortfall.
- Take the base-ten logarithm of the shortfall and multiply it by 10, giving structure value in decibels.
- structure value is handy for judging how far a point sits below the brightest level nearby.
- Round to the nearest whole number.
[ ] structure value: 3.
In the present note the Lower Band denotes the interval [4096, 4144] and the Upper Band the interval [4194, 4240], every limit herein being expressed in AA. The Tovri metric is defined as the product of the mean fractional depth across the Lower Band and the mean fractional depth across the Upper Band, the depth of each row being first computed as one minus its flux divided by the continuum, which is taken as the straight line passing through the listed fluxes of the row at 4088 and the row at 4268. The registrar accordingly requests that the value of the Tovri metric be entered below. 0.0001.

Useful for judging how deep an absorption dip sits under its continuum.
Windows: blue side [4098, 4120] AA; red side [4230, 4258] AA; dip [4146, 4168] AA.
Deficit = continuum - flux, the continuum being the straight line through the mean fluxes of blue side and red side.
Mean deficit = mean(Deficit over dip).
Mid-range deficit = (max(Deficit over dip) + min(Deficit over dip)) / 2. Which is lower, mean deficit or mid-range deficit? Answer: -1.1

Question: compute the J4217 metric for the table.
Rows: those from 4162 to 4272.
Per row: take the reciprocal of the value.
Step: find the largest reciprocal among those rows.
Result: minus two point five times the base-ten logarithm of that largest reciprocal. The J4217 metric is 1.67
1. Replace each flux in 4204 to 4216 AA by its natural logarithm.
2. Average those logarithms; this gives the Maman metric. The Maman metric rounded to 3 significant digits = 1.88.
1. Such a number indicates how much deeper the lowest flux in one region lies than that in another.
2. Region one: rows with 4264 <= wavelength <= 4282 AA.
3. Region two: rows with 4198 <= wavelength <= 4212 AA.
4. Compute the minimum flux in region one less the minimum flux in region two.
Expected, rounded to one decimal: -0.5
